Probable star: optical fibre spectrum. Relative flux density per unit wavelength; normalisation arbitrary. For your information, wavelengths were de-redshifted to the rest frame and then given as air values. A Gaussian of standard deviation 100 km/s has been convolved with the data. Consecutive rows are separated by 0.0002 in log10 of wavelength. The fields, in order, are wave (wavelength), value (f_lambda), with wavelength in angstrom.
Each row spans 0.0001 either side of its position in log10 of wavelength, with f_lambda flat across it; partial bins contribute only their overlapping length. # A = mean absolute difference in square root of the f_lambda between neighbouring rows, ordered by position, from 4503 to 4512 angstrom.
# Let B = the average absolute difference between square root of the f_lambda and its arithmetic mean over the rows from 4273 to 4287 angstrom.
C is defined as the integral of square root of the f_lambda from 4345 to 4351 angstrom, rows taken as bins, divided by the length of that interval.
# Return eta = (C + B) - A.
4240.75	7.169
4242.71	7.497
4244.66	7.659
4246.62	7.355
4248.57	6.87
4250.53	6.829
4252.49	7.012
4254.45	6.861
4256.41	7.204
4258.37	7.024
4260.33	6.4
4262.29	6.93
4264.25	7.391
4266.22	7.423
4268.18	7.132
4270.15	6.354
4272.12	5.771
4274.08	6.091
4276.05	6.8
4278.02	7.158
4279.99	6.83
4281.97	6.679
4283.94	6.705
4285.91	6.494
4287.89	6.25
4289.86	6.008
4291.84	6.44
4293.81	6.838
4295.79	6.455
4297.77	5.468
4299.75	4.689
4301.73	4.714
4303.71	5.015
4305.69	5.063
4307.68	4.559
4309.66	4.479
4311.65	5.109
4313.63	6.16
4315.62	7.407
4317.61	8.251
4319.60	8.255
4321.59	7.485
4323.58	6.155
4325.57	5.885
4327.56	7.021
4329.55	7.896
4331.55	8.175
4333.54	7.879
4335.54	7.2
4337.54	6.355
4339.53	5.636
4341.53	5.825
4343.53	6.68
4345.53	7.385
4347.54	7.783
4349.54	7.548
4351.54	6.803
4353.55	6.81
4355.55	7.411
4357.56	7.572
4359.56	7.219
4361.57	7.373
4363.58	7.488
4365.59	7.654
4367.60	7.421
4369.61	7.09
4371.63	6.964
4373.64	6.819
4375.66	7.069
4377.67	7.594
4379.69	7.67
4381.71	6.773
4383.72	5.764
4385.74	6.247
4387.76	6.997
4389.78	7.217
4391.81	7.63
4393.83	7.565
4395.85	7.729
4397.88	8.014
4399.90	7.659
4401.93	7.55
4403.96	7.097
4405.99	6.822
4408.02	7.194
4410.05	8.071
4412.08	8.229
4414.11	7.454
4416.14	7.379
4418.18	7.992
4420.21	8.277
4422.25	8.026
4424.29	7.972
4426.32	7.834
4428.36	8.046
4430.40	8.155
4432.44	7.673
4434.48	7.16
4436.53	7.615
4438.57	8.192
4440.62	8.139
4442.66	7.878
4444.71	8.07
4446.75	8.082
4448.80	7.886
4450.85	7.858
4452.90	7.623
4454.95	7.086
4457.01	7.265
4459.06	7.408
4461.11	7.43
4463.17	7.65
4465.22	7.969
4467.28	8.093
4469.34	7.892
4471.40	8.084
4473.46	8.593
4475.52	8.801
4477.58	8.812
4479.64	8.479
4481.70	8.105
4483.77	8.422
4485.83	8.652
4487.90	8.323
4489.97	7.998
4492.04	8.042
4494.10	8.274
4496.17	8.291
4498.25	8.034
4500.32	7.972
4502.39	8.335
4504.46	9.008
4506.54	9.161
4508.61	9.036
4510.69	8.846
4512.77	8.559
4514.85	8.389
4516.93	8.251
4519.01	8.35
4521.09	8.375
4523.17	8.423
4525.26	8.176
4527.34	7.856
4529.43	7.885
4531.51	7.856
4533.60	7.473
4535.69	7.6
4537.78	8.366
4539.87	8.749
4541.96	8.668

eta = 2.76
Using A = 0.026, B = 0.043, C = 2.74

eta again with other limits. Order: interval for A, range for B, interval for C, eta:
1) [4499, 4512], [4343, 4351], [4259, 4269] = 2.67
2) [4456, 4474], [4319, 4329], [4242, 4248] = 2.84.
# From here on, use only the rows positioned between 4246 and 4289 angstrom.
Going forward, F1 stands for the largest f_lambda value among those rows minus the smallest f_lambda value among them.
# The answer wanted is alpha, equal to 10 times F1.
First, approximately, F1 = 1.7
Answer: 17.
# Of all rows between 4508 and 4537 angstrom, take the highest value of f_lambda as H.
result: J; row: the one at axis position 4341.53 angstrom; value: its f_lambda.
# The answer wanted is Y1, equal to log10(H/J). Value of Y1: 0.19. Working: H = 9.036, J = 5.825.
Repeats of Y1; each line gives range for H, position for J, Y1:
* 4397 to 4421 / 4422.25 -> 0.01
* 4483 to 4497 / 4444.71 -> 0.03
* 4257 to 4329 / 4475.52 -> -0.03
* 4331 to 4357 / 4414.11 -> 0.04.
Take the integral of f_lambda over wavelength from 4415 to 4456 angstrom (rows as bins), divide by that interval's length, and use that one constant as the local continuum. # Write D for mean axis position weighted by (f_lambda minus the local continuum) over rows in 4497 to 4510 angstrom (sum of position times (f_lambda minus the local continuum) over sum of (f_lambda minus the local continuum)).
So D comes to 4505.6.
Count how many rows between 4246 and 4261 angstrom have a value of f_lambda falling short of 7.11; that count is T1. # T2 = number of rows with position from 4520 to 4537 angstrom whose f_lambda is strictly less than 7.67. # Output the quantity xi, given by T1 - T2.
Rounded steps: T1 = 6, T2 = 2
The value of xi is 4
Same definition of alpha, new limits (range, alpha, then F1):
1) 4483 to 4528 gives 13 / 1.3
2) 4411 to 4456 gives 12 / 1.2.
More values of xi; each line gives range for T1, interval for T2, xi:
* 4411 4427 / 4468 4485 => 0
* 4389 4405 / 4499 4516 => 1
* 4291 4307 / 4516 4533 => 8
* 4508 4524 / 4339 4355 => -7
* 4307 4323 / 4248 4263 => -4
